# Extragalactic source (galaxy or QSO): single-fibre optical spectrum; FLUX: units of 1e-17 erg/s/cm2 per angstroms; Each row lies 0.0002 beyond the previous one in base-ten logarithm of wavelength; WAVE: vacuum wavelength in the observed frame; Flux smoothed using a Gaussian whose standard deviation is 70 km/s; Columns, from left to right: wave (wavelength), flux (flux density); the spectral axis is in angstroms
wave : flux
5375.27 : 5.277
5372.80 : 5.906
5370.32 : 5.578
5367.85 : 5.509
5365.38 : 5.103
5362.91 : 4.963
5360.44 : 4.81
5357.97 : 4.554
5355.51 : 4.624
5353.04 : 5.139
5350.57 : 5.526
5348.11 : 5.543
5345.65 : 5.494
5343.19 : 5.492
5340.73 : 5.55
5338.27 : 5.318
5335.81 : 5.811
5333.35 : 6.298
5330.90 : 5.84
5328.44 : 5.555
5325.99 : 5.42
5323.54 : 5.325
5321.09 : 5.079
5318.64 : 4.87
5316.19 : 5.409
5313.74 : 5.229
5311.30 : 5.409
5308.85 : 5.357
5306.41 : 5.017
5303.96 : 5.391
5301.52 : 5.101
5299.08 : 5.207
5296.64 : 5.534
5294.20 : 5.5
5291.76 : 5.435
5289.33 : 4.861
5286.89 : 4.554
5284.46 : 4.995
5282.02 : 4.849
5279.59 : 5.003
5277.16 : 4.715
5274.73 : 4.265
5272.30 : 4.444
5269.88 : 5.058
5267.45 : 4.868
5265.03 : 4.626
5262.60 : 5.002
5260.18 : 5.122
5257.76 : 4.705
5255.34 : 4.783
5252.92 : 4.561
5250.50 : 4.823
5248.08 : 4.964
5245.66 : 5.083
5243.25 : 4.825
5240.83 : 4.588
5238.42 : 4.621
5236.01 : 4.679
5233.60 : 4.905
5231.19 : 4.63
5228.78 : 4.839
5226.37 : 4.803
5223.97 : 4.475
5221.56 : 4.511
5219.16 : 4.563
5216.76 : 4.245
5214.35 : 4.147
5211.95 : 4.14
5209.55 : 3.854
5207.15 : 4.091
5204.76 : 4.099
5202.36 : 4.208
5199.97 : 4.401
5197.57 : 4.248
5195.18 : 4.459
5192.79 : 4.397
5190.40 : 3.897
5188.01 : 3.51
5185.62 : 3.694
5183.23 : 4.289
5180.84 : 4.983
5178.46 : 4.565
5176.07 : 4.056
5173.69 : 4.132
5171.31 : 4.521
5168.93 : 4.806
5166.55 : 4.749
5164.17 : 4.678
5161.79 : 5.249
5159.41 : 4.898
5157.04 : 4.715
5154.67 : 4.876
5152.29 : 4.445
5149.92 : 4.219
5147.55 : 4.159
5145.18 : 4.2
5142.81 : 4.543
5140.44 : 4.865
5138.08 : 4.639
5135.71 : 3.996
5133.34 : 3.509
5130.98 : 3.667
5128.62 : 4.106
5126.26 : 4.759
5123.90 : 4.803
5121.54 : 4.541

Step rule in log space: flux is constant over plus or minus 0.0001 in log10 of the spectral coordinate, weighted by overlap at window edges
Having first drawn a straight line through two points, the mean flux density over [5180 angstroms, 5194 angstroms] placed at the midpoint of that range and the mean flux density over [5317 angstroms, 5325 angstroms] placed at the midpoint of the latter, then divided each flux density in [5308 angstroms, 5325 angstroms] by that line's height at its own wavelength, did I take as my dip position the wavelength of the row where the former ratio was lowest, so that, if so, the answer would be 5318.64 angstroms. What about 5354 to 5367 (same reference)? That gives 5357.97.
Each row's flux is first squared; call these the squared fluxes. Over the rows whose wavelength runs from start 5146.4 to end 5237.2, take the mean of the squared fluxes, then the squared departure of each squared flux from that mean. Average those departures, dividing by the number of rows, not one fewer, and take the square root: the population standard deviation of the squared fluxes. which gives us 3.3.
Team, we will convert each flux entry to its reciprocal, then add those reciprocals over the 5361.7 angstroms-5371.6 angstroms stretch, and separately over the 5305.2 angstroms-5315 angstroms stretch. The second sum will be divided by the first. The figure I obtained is 1.0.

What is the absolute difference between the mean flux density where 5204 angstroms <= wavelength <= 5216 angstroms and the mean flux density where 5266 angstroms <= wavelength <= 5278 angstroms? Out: 0.60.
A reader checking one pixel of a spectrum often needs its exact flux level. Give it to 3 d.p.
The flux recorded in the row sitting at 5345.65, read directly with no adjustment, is 5.494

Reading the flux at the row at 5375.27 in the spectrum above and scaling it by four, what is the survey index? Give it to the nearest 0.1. 21.1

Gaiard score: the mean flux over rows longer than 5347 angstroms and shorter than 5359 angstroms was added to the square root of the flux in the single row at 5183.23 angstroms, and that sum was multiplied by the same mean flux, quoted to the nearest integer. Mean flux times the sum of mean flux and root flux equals 36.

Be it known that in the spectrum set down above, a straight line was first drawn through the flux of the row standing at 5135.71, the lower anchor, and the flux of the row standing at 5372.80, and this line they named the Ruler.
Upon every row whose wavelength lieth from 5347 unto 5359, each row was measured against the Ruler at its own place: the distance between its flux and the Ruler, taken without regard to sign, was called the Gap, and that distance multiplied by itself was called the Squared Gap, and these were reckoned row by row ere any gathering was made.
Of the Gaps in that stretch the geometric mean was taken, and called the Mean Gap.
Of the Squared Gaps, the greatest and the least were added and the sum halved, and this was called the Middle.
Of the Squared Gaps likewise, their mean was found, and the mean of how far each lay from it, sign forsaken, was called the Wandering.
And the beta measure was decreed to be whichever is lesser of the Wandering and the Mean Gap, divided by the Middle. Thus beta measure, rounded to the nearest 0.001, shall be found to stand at 0.634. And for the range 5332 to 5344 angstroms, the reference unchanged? 0.573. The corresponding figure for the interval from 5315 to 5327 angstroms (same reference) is 0.660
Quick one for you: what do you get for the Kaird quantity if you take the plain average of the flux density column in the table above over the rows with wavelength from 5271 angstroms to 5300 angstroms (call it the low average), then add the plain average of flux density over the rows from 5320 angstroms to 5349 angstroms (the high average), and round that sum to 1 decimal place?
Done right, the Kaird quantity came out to 10.5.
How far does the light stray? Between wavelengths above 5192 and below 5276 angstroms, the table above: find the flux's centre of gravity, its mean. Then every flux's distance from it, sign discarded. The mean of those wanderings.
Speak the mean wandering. 0.26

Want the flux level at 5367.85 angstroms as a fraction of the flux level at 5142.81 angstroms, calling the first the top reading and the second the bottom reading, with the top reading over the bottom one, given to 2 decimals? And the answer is 1.21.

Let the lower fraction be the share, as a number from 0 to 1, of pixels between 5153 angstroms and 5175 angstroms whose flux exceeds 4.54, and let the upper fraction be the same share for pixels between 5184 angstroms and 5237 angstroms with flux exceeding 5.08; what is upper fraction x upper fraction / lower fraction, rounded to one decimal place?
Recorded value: 0.0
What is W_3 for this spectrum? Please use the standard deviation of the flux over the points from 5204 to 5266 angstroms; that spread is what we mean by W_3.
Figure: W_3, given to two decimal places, 0.33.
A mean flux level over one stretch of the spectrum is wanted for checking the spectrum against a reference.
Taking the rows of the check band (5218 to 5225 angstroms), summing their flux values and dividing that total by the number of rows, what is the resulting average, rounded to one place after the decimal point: 4.5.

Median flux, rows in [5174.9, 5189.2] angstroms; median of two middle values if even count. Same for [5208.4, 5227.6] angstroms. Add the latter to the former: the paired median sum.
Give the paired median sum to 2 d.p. 8.53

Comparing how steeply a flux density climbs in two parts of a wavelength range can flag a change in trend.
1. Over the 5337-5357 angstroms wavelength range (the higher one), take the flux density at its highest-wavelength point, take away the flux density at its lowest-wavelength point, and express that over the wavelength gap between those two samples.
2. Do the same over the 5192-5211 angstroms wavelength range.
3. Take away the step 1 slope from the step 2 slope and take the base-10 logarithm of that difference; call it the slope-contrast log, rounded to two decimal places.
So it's -2.10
